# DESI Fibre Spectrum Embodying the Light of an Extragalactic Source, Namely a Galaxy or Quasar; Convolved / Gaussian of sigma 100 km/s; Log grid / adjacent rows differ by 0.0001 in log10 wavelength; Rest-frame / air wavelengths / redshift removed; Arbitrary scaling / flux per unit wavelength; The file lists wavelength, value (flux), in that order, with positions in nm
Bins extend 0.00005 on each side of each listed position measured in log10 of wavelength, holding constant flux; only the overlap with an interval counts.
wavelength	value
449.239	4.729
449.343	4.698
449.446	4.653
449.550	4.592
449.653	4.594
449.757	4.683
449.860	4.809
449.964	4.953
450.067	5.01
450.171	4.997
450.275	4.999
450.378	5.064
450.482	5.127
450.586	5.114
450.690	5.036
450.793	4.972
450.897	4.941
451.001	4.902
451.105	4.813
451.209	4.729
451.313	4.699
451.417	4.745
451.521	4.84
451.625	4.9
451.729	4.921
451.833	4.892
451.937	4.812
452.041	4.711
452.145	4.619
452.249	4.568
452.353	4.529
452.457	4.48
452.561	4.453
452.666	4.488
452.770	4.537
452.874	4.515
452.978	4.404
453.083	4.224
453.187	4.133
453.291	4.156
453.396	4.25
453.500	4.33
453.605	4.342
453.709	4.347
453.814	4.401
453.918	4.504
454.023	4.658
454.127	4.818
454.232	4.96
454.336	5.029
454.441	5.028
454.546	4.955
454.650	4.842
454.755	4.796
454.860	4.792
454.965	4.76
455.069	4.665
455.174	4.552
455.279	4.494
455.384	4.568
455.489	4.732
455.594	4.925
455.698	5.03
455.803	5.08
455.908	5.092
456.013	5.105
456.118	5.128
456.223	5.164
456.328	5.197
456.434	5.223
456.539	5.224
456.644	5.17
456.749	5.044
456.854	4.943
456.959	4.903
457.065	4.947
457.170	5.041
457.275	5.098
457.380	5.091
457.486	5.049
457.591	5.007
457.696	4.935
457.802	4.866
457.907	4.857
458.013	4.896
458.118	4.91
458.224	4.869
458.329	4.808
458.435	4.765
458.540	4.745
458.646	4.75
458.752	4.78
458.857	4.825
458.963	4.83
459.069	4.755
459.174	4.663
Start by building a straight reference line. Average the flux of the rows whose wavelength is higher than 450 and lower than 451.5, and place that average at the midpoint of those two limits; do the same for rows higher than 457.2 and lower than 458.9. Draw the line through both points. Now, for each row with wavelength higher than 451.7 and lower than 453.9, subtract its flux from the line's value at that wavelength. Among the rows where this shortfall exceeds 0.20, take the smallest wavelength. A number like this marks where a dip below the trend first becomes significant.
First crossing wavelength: 452.041 nm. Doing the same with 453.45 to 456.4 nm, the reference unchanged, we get 453.500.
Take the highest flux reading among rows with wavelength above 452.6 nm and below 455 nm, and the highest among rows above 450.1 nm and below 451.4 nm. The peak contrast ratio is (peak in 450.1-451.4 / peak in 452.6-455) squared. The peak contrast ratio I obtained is 1.04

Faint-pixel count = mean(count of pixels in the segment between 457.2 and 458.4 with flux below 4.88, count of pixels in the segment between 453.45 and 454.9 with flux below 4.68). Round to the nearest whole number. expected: 5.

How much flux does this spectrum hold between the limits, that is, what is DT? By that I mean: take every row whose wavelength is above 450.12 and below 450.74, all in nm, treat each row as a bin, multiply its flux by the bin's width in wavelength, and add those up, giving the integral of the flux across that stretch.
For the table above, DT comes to 3.1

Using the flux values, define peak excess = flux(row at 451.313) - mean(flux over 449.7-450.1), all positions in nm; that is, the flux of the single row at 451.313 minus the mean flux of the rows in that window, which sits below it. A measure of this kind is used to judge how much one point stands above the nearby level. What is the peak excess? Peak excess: -0.16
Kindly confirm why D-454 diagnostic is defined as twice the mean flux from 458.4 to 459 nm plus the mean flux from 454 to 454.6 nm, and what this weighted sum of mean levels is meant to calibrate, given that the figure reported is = 14.5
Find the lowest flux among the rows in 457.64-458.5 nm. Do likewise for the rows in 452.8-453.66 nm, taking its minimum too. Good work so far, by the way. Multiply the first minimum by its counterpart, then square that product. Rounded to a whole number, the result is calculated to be 388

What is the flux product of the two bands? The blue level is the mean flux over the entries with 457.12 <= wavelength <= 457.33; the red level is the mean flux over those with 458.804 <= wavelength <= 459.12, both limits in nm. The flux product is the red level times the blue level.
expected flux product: 24.4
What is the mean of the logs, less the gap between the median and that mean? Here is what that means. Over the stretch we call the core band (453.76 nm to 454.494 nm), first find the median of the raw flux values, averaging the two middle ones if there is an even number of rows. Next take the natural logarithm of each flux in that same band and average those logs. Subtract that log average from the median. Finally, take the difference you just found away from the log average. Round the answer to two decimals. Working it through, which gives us -1.70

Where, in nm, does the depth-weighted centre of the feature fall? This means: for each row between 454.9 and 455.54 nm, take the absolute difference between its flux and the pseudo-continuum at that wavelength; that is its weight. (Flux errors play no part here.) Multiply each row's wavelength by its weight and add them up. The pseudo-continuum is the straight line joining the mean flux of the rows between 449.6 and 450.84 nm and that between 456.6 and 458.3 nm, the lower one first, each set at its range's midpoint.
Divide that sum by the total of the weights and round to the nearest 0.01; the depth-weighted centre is 455.24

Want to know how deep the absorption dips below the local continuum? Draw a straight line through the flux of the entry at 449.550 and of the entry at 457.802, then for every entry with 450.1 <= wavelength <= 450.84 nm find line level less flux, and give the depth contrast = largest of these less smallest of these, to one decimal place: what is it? 0.2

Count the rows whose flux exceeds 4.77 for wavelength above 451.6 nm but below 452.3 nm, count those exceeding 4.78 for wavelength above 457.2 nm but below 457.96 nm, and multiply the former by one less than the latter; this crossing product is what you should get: 24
